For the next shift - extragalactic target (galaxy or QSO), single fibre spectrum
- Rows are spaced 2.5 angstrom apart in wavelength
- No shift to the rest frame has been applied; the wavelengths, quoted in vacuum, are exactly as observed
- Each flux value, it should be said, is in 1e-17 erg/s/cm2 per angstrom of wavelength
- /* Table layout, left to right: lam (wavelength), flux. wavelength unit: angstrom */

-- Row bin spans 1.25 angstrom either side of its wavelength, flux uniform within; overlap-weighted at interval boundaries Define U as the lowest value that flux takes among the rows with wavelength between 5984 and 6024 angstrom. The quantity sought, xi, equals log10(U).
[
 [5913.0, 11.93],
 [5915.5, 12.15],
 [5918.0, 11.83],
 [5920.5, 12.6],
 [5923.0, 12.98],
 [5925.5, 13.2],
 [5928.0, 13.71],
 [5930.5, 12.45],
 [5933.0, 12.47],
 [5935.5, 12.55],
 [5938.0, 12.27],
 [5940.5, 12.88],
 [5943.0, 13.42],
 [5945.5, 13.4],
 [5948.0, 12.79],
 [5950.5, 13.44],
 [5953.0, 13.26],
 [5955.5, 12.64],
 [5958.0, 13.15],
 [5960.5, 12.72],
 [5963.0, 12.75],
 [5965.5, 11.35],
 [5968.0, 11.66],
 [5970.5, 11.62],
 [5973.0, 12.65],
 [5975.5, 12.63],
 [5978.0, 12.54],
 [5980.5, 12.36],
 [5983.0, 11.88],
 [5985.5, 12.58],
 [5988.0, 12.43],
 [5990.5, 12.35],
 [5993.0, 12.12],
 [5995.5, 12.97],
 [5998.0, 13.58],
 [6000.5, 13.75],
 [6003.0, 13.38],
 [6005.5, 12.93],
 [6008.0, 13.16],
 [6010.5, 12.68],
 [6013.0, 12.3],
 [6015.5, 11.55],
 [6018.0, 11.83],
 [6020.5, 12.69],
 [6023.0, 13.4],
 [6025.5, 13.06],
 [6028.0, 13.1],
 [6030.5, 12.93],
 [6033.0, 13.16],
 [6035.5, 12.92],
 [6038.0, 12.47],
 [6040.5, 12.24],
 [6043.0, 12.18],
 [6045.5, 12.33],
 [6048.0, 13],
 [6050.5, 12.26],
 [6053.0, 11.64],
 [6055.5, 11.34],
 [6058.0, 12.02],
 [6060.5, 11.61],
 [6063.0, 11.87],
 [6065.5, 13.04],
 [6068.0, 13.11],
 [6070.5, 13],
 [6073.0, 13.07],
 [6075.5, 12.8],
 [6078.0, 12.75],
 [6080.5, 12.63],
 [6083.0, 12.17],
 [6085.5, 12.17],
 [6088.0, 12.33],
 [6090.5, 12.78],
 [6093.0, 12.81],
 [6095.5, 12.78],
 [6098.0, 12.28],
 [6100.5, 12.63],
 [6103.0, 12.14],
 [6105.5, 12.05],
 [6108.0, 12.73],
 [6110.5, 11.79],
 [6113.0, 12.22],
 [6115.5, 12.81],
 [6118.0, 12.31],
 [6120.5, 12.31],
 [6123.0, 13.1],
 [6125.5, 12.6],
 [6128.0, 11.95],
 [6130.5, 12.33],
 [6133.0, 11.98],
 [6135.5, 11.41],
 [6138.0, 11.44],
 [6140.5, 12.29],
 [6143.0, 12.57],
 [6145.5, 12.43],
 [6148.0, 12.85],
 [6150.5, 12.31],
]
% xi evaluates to 1.06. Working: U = 11.55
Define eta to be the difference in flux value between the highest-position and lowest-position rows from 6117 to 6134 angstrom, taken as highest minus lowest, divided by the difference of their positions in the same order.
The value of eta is -0.02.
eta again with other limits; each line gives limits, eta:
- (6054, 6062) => 0.05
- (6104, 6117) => 0.08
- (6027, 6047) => -0.04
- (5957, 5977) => -0.03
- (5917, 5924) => 0.23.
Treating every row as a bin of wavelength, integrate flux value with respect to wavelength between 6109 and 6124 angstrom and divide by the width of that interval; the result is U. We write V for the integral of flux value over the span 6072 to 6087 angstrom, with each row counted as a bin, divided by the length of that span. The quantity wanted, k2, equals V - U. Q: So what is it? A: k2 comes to 0.17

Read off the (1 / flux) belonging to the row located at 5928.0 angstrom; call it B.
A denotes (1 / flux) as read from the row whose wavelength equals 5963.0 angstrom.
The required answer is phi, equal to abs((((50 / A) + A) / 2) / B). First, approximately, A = 0.0784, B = 0.0729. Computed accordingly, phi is 4371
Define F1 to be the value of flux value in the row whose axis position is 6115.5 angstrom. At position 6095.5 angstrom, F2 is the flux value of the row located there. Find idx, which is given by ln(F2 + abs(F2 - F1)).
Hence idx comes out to 2.55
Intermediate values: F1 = 12.81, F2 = 12.78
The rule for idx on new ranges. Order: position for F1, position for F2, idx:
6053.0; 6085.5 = 2.54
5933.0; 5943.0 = 2.67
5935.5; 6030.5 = 2.59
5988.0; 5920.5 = 2.55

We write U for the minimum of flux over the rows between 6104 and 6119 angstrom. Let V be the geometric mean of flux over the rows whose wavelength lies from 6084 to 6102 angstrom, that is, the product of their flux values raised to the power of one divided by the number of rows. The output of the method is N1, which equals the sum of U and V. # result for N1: 24.3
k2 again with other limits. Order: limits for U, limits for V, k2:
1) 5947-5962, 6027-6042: -0.21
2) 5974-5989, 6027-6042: 0.38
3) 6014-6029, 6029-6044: 0.07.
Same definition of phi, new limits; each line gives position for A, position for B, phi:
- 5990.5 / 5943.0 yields 4144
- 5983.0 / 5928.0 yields 4072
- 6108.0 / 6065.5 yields 4150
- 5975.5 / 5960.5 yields 4017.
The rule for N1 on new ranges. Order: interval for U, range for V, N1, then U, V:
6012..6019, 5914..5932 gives 24.2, 11.55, 12.7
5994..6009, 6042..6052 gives 25.4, 12.93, 12.4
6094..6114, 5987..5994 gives 24.1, 11.79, 12.3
